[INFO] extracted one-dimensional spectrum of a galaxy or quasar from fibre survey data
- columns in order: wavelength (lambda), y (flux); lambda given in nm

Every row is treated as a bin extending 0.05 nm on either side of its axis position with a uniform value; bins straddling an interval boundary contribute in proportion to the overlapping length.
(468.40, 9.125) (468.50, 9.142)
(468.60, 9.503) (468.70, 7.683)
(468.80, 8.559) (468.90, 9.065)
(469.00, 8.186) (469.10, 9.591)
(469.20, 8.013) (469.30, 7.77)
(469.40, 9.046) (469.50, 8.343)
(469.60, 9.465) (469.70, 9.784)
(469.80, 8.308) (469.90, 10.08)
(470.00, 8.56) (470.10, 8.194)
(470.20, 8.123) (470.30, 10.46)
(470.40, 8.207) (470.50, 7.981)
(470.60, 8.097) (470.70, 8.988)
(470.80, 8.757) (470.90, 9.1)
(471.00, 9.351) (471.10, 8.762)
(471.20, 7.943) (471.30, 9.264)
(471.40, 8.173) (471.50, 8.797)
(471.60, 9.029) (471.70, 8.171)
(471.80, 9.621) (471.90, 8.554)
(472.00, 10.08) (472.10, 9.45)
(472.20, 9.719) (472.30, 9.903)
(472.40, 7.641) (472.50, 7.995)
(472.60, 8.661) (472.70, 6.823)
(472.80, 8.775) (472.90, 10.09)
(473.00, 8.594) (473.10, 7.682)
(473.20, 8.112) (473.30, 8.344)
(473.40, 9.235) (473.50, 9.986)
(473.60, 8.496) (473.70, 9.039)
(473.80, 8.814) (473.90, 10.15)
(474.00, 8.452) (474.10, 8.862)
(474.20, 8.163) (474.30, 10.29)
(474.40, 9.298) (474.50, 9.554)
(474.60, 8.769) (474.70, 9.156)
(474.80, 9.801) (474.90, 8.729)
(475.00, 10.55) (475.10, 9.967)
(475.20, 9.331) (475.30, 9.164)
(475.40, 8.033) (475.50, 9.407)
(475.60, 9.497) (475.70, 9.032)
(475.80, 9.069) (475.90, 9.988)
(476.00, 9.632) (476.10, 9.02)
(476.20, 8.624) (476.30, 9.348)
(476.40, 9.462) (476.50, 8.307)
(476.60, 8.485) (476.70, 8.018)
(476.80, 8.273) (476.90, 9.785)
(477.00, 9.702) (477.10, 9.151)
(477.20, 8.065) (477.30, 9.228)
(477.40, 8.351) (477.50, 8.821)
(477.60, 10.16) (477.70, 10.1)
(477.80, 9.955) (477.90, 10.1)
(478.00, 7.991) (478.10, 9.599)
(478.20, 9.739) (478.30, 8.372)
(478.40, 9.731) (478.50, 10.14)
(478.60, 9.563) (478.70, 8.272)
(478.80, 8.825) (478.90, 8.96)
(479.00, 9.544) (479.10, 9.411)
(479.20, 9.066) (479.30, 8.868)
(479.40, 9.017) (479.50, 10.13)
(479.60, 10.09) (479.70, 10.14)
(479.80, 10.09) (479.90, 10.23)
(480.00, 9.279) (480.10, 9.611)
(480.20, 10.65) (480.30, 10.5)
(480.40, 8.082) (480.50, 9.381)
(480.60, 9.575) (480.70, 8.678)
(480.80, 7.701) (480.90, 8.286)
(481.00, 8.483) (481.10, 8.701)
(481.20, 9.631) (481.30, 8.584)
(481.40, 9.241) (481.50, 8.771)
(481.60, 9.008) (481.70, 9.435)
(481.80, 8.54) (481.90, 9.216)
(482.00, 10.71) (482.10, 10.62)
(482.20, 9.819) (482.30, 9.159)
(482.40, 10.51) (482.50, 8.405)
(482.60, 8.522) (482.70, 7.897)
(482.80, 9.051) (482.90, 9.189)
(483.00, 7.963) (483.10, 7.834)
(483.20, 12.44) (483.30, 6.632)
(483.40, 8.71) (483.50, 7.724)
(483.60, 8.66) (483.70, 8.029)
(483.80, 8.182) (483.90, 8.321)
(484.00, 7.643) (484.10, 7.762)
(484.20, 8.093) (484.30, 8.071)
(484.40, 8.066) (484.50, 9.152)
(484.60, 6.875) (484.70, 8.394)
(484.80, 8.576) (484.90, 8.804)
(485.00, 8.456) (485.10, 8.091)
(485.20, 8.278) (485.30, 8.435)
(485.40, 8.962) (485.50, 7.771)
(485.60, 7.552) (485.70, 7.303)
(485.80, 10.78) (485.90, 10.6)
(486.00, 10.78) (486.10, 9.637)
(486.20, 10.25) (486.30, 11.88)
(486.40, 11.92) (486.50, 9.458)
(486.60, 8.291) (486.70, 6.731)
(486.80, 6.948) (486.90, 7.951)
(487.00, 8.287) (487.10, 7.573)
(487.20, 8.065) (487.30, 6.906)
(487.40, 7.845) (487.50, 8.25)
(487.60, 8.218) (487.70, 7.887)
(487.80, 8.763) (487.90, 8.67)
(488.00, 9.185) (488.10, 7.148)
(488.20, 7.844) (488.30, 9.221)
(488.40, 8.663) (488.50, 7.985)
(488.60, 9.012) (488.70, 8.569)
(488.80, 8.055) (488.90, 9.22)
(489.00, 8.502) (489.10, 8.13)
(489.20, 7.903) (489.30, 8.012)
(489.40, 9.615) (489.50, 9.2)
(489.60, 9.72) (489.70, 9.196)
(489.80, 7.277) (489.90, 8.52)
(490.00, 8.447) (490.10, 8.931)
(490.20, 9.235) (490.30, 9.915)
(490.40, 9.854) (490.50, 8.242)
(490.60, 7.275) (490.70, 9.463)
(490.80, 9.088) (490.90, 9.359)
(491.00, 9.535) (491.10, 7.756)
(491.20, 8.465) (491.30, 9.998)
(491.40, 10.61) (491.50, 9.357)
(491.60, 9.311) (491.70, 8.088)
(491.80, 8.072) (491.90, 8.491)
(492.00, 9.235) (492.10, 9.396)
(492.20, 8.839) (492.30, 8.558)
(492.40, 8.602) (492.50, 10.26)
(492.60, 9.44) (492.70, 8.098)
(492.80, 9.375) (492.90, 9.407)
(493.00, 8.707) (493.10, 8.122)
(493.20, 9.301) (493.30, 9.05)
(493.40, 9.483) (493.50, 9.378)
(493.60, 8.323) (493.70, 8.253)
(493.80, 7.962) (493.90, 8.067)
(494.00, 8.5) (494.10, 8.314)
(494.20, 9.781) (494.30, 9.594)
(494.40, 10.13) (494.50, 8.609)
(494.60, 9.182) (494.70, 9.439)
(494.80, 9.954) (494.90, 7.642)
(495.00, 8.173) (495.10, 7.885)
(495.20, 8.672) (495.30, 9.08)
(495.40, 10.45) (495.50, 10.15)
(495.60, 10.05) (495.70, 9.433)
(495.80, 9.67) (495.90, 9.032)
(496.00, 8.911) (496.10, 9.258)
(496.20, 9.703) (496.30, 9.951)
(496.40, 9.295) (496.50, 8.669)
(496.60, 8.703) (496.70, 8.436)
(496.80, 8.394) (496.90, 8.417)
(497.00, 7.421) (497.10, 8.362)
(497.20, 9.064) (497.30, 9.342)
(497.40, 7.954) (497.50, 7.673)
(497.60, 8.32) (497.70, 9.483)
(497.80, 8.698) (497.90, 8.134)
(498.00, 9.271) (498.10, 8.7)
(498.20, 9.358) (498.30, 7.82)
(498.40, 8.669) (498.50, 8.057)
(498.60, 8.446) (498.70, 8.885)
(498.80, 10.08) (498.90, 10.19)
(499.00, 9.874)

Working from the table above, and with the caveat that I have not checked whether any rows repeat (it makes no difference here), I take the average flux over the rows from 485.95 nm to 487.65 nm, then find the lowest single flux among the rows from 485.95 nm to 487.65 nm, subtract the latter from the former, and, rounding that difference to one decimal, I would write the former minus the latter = 2.0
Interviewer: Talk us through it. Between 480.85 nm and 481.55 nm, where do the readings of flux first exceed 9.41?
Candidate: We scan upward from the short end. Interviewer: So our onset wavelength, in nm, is 481.20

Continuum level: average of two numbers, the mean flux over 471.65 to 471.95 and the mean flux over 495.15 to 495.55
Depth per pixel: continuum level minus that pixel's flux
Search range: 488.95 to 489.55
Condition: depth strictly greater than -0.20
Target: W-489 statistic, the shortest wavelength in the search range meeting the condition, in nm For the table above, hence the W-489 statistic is 489.00 nm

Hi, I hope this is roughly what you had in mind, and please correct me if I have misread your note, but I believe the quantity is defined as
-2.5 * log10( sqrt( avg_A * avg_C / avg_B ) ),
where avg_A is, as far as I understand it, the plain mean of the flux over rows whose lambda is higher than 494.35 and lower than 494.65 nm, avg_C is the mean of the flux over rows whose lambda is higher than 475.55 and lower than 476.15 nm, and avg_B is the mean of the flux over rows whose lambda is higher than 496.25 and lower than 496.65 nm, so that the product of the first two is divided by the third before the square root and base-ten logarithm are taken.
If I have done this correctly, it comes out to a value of -1.22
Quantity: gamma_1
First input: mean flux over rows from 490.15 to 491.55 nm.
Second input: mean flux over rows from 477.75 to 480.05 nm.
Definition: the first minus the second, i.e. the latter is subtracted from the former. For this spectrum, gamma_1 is -0.3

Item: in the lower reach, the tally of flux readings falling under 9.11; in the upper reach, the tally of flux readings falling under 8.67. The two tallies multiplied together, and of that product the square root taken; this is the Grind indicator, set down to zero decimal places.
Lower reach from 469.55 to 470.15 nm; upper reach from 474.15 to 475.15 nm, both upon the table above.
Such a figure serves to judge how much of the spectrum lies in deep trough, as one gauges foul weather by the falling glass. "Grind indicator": 2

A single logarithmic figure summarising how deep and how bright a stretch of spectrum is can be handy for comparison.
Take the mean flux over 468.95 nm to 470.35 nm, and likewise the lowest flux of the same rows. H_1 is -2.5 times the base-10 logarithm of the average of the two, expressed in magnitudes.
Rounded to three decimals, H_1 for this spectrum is -2.299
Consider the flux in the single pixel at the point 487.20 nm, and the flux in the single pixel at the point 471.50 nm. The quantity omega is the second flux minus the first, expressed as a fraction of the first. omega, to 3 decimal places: 0.091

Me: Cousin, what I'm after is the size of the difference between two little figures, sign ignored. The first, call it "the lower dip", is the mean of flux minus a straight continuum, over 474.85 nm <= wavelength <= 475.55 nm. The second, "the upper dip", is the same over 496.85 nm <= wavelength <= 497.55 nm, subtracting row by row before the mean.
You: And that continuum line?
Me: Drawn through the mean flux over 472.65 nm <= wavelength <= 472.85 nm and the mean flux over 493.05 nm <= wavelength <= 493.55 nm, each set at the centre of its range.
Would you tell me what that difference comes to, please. 2.3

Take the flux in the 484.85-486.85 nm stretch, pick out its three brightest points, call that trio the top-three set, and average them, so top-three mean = 11.5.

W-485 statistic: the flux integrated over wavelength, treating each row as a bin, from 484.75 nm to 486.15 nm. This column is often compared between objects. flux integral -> 12.4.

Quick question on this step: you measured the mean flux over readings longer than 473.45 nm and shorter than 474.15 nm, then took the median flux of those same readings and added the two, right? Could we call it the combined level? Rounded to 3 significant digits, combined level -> 18.0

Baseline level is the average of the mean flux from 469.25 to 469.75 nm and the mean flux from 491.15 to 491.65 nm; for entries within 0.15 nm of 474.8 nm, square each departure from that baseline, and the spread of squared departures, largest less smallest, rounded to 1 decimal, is 0.3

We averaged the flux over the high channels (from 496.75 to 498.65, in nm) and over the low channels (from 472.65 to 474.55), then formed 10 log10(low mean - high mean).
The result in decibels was -4.2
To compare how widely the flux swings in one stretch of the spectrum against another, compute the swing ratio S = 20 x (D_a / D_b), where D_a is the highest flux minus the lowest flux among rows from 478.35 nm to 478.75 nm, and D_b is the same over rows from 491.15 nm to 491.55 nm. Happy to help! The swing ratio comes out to 17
